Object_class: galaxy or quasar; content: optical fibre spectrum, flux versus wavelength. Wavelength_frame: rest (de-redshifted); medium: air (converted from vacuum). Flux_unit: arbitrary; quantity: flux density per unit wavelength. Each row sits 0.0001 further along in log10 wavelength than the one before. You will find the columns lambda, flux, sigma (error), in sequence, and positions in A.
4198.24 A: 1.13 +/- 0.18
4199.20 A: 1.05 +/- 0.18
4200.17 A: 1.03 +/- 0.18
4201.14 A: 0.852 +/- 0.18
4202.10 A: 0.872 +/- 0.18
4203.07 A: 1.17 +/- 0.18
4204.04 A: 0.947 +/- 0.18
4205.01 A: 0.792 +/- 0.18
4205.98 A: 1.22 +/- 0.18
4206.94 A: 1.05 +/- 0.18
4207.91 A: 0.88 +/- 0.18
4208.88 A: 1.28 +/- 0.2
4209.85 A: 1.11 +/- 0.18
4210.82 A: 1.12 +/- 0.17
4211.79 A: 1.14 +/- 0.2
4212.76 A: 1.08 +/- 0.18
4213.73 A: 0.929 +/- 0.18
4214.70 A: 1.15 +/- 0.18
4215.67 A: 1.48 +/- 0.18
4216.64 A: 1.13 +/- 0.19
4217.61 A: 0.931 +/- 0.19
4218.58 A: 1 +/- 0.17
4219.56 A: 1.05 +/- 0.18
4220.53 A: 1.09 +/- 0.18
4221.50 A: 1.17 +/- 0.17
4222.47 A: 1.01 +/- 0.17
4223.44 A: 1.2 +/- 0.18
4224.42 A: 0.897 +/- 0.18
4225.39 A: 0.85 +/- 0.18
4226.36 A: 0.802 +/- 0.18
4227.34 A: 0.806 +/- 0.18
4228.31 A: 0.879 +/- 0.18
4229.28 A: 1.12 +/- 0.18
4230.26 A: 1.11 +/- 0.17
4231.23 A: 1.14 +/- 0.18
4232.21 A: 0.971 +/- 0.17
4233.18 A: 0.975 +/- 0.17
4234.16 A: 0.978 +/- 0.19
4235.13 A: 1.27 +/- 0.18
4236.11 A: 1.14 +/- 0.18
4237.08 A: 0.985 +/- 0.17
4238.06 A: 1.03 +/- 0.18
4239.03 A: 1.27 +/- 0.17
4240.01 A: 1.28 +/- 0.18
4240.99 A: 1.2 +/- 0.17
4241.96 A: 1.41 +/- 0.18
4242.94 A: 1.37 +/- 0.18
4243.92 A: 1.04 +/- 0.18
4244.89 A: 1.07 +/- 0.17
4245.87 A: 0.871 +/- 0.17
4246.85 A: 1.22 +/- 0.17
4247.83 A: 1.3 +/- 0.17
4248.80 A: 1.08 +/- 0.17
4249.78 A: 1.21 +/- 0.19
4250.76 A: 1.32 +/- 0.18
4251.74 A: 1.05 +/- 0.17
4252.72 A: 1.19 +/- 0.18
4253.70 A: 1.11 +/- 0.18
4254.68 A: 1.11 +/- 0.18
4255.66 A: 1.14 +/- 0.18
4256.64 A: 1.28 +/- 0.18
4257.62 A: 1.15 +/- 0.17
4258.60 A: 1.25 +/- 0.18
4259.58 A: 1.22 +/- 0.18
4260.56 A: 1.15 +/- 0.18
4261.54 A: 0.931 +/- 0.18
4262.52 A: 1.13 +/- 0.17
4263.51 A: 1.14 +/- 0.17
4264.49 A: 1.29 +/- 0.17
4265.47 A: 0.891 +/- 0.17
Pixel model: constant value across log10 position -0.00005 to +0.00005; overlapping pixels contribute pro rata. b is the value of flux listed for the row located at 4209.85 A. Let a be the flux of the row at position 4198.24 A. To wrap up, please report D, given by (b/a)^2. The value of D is 0.96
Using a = 1.13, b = 1.11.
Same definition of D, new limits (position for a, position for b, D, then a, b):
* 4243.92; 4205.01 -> 0.58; 1.04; 0.792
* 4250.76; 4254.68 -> 0.71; 1.32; 1.11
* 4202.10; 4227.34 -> 0.85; 0.872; 0.806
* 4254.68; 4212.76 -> 0.95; 1.11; 1.08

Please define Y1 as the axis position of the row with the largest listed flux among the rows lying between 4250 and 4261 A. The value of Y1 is 4250.76 A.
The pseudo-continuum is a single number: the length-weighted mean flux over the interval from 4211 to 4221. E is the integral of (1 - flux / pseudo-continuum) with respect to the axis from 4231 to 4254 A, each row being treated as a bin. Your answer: -1.0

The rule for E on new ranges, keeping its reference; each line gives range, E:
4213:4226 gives 0.4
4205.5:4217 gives -0.3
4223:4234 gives 1.2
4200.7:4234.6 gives 2.0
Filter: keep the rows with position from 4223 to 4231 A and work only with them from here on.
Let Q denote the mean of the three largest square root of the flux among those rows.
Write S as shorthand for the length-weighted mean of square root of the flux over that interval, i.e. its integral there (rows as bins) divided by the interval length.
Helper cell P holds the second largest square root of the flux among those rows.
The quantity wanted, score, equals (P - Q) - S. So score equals -0.99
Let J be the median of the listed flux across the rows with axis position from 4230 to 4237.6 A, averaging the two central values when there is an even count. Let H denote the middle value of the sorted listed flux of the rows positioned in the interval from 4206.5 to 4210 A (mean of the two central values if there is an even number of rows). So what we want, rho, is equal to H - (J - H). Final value 1.11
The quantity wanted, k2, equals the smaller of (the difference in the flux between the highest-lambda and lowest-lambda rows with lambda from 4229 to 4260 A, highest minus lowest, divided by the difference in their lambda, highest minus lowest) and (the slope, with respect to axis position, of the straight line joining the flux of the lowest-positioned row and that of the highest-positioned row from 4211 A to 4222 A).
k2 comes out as 0.003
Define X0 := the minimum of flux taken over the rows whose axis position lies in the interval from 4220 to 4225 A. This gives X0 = 0.897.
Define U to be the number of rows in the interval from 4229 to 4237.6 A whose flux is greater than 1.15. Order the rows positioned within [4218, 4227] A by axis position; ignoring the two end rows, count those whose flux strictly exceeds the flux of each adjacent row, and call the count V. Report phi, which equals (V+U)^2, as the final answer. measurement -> 9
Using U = 1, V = 2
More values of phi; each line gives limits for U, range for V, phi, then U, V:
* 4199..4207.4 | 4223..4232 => 9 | 2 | 1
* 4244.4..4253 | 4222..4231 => 49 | 5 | 2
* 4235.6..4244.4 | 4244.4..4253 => 49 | 5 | 2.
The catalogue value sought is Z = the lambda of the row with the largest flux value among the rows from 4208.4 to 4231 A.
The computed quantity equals 4215.67 A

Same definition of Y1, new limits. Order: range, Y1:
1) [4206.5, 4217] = 4215.67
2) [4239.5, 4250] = 4241.96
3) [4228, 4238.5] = 4235.13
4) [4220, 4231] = 4223.44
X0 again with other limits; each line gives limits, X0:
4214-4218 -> 0.931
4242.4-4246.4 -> 0.871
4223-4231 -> 0.802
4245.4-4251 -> 0.871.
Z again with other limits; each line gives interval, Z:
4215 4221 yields 4215.67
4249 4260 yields 4250.76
